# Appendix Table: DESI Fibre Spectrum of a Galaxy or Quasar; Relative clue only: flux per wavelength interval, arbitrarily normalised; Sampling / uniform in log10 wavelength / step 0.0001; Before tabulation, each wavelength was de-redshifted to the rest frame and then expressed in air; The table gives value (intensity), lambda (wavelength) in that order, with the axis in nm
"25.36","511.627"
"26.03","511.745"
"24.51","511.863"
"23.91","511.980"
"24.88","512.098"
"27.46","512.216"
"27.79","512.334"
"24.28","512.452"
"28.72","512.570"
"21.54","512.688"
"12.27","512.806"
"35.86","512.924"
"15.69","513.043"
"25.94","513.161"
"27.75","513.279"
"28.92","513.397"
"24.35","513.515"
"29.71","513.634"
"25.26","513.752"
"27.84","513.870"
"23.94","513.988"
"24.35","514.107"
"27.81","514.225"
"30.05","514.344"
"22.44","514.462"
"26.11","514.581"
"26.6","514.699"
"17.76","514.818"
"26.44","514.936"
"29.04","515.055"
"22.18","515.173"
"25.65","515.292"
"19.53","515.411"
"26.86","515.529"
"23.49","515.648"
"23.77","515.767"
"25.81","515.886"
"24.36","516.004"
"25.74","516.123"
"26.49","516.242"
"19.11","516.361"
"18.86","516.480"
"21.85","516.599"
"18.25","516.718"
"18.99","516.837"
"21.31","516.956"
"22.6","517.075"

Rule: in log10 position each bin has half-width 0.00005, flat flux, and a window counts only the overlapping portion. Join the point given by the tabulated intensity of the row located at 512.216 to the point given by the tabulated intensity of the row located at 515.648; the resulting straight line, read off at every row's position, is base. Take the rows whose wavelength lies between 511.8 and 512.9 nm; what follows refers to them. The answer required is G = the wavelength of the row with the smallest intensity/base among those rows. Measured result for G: 512.806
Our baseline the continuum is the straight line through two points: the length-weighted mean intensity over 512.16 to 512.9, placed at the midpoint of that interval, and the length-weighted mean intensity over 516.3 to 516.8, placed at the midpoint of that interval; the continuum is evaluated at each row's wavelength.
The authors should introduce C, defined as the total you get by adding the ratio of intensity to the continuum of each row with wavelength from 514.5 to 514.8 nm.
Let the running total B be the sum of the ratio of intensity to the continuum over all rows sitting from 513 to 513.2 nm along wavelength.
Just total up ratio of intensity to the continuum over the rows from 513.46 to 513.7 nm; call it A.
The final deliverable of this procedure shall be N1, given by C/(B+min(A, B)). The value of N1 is 0.685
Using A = 2.35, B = 1.77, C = 2.42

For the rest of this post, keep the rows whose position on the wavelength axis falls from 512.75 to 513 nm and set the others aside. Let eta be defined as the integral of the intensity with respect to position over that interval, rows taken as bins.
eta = 5.9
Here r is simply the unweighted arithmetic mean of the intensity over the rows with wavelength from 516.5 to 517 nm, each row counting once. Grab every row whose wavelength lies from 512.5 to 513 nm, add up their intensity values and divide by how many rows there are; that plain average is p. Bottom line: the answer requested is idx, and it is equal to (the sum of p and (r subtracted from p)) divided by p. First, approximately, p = 24.6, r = 20.1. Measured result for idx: 1.18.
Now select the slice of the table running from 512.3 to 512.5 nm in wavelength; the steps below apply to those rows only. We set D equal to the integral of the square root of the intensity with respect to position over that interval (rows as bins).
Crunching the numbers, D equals 1.02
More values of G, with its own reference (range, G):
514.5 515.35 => 514.818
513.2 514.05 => 513.515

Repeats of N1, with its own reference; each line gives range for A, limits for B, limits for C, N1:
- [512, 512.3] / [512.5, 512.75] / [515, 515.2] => 0.580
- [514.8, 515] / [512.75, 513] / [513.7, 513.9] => 0.578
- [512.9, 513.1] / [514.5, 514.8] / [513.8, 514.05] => 0.499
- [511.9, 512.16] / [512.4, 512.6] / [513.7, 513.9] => 0.563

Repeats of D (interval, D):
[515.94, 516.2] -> 1.31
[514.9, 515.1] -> 1.05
